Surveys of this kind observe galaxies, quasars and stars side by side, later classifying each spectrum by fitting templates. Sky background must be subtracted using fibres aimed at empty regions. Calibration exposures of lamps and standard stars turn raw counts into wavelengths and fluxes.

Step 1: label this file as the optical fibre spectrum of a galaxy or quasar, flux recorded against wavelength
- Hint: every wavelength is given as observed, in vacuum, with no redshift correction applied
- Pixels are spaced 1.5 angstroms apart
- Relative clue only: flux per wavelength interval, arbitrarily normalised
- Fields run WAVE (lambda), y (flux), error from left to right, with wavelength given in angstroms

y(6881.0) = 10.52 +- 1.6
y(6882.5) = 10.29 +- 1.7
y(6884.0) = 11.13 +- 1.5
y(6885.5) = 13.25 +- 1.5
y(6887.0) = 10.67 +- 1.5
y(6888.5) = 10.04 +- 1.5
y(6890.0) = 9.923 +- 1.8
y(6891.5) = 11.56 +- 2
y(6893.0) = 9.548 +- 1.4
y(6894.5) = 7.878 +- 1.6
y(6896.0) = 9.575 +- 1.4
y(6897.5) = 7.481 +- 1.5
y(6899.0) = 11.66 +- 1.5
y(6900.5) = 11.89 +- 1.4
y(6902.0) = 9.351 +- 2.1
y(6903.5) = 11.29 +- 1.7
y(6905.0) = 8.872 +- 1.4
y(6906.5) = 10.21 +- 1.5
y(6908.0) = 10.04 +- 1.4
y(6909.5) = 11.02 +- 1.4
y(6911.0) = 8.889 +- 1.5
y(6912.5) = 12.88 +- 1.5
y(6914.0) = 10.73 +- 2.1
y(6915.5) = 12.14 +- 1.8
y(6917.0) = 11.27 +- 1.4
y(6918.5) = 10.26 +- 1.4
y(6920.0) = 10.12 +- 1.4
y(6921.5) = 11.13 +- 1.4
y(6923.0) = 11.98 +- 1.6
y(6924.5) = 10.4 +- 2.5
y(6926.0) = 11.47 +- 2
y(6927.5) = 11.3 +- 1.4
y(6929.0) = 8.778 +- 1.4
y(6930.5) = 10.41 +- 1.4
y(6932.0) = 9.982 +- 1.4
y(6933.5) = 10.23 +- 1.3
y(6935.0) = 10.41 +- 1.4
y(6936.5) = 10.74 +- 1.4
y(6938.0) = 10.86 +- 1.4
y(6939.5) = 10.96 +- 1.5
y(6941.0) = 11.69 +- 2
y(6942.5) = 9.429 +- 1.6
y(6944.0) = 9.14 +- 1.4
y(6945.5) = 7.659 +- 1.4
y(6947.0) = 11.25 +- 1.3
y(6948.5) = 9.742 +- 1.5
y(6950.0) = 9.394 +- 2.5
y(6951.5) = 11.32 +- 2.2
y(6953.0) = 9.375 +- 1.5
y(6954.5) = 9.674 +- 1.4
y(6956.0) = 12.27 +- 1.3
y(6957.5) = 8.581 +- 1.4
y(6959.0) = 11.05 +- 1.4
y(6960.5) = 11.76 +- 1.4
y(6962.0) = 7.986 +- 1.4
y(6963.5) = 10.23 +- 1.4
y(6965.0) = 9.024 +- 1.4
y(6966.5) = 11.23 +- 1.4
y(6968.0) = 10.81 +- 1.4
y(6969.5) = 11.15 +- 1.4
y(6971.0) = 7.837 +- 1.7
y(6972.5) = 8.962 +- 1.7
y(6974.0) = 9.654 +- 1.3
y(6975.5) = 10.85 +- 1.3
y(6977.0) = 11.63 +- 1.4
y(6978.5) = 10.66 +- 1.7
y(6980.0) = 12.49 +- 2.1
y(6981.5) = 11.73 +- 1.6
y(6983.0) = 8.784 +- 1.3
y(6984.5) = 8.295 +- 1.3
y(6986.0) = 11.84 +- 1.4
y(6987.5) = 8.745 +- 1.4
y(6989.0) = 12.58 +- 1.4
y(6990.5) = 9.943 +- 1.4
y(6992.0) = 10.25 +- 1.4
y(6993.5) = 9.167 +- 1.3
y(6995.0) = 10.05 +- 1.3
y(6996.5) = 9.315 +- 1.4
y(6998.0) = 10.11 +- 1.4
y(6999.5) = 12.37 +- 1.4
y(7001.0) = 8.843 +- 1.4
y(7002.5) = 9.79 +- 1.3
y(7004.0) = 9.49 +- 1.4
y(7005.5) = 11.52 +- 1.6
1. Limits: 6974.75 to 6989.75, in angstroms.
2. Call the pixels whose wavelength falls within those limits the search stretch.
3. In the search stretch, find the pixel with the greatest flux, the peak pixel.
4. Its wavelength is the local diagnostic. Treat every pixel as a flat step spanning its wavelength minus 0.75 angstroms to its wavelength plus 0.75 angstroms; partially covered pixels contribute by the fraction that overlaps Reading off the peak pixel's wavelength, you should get 6989.0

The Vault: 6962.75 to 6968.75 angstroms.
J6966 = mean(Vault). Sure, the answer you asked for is 10.3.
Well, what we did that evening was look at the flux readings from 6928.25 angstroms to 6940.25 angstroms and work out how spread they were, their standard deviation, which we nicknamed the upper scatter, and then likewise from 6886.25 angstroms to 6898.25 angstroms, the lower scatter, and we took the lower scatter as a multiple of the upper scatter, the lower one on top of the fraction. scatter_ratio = 1.94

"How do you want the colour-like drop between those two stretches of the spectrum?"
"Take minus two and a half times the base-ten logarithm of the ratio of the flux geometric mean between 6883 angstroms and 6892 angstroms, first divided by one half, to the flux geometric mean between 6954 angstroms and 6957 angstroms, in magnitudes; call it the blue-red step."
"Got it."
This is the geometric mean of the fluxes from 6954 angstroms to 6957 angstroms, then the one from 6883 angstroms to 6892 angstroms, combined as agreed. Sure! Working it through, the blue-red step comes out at -0.77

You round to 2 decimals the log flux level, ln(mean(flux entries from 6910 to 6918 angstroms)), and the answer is 2.41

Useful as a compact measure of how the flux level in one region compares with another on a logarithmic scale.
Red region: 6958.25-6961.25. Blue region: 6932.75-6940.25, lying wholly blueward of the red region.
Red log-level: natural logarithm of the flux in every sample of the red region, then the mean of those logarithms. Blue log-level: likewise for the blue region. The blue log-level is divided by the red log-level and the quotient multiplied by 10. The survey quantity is 9.7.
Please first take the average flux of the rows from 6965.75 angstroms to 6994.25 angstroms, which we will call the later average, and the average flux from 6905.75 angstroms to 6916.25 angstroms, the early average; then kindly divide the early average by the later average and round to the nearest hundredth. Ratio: 1.05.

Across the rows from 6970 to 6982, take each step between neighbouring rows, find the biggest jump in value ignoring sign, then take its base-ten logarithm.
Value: 0.262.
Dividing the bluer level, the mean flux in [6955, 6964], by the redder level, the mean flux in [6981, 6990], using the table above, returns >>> 1.00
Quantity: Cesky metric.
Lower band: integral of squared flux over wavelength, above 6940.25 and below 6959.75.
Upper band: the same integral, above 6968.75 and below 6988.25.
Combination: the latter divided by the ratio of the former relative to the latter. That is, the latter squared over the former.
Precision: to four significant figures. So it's 2149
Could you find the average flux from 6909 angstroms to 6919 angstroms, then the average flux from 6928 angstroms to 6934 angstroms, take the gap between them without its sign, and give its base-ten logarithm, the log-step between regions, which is 0.1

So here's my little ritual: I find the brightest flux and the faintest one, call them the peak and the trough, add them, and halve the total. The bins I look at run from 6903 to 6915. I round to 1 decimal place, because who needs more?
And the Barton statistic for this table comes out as 10.9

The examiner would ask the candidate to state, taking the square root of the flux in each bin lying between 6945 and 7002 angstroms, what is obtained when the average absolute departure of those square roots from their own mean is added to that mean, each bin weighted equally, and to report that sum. 3.37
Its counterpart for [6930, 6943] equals 3.32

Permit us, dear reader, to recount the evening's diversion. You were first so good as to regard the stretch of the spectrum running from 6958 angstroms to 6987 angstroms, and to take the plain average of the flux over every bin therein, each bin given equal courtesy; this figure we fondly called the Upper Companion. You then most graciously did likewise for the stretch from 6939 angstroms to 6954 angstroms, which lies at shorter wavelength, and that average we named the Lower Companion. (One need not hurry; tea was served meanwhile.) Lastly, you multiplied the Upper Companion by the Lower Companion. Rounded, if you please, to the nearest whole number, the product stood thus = 103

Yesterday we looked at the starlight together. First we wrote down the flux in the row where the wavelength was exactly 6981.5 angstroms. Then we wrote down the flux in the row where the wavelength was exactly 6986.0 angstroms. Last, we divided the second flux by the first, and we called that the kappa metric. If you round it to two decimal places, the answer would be 1.01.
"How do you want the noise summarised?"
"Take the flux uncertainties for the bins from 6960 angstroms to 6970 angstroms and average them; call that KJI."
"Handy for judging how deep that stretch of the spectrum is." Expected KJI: 1.40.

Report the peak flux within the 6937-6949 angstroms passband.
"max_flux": 11.69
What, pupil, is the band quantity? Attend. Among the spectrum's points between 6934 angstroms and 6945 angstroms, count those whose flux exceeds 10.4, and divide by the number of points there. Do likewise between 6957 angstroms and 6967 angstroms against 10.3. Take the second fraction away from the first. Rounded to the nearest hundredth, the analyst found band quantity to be 0.29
